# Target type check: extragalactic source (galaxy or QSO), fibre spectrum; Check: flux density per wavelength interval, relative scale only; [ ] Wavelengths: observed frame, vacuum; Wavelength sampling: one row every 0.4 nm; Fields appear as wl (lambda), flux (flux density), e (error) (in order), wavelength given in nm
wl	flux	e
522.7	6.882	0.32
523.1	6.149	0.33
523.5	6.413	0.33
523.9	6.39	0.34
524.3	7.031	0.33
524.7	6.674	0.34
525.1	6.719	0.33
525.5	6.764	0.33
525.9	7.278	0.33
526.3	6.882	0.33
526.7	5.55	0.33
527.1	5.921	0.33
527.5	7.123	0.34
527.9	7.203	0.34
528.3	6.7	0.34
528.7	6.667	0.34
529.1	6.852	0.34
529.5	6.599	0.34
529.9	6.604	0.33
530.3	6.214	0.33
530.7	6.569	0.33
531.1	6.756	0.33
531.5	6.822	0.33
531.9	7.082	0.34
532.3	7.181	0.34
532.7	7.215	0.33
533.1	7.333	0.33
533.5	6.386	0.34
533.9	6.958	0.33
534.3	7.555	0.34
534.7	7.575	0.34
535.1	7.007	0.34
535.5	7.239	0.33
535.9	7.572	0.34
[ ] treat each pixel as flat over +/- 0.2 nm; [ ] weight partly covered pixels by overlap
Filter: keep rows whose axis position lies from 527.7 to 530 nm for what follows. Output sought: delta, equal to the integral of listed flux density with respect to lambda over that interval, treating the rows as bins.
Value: 16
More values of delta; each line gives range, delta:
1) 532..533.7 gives 12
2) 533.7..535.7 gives 15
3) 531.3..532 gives 5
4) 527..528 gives 7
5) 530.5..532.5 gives 14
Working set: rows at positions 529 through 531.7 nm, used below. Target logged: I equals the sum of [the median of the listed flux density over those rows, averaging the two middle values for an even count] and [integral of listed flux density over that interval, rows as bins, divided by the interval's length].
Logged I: 13.2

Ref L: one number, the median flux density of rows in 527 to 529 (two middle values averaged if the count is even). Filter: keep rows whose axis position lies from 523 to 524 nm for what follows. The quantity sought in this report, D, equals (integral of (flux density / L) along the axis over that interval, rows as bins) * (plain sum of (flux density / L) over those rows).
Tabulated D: 2.7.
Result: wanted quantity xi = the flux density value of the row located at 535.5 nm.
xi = 7.239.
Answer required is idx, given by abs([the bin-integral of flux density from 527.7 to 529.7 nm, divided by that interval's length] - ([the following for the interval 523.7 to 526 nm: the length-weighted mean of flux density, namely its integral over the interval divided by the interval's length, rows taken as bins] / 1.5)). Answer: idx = 2.3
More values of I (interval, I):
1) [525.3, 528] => 13.5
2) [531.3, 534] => 14.1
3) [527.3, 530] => 13.5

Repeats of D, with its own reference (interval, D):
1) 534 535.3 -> 4.7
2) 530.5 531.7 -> 3.6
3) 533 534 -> 3.2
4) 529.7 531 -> 3.6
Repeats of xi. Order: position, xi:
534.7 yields 7.575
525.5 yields 6.764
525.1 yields 6.719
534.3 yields 7.555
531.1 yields 6.756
